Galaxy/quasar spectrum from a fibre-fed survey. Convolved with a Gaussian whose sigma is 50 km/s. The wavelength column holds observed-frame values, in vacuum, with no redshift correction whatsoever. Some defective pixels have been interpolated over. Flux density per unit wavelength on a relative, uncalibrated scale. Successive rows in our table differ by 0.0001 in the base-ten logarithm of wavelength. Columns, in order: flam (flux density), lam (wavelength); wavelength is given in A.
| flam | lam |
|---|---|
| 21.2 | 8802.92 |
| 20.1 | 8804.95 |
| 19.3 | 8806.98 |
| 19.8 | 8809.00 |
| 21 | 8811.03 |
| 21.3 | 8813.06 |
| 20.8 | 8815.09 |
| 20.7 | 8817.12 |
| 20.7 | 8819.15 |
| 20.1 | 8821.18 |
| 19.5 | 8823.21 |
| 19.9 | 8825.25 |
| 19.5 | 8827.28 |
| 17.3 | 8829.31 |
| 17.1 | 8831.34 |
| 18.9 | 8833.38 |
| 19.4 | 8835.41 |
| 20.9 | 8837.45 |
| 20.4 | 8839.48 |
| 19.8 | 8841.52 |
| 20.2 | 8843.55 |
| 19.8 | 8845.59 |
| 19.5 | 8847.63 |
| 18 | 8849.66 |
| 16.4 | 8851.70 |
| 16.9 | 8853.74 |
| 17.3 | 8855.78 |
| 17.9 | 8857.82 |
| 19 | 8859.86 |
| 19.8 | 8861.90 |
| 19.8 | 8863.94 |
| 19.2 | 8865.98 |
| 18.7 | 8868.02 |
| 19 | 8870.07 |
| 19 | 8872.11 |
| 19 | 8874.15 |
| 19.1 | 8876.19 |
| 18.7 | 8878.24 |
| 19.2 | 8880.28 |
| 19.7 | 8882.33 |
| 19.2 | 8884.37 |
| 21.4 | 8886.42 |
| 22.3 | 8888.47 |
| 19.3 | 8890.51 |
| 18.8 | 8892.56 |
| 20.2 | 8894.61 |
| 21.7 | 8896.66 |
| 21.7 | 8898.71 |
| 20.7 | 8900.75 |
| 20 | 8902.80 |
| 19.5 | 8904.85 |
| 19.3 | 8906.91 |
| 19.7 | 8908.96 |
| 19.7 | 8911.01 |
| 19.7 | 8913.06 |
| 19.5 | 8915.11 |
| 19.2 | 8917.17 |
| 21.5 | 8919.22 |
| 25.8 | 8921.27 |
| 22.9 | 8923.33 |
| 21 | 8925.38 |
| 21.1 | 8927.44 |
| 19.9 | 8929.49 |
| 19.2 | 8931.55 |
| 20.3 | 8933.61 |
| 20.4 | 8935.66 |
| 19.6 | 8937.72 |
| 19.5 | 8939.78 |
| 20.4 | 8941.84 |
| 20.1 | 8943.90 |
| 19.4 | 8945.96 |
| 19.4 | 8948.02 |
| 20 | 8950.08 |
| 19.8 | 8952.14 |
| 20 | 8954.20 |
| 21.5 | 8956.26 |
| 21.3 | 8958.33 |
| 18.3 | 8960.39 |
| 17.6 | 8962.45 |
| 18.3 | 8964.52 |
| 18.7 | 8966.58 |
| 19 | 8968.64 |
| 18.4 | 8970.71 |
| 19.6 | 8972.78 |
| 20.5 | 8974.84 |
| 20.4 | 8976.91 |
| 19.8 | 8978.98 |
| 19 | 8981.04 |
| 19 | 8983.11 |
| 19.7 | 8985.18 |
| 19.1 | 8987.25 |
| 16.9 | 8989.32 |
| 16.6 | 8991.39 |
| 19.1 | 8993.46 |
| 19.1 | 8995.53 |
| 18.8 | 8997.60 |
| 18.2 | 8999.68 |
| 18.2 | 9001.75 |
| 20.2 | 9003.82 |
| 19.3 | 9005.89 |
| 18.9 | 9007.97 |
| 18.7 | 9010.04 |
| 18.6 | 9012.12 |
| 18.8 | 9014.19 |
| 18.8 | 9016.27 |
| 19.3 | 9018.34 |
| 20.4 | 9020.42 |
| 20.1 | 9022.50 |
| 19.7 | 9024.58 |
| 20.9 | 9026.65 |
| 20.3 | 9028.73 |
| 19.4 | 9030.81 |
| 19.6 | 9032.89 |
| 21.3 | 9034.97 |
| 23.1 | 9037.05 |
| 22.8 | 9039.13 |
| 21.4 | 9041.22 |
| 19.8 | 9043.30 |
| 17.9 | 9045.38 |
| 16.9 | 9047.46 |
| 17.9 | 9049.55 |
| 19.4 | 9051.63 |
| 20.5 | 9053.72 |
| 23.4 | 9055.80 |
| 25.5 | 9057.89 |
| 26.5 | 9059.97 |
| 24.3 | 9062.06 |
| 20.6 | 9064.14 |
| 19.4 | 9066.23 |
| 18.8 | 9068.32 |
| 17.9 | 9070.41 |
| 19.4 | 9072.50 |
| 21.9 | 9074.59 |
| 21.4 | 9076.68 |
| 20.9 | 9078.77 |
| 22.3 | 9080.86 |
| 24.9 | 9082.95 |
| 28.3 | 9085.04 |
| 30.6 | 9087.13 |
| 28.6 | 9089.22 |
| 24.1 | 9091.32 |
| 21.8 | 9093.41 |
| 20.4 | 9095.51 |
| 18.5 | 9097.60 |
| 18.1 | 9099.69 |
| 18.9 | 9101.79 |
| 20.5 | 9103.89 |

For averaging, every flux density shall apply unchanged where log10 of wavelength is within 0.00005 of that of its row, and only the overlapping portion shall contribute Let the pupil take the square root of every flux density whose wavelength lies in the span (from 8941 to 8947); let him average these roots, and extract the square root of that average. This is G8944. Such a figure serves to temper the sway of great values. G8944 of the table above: 2.11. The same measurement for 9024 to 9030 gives 2.12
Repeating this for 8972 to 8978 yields 2.12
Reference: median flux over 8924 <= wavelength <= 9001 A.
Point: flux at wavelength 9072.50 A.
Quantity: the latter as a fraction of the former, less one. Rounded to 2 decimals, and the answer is -0.01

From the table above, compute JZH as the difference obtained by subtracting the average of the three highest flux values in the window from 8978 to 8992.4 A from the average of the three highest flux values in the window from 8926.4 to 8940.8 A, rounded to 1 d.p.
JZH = 1.1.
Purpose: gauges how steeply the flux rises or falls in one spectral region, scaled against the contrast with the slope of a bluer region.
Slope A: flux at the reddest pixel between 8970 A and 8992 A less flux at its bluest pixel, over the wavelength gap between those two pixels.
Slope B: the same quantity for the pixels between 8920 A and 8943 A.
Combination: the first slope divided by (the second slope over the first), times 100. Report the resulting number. -3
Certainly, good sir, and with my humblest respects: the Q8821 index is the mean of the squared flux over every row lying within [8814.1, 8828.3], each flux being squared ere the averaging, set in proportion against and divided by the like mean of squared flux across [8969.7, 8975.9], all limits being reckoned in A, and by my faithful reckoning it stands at 1.1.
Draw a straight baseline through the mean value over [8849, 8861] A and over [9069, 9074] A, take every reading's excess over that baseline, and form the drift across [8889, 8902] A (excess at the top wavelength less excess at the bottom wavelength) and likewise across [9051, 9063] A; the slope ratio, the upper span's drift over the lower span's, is 4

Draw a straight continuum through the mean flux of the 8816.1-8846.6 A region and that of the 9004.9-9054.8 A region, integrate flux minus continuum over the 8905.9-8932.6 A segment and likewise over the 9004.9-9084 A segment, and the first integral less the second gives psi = -37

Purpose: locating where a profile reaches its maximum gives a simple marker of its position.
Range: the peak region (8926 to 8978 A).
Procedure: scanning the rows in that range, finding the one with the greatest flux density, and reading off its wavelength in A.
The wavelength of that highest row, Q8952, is 8956.26 A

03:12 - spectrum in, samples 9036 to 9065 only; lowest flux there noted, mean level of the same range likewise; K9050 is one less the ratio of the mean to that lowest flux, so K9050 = -0.27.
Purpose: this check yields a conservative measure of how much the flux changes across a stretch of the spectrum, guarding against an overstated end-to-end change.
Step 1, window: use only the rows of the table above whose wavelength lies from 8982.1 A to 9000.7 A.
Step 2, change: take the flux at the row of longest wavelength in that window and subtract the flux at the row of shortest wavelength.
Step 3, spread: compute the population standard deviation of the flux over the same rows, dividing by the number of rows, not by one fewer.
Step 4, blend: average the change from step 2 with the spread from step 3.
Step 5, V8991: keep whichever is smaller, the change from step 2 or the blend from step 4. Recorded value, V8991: -0.8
